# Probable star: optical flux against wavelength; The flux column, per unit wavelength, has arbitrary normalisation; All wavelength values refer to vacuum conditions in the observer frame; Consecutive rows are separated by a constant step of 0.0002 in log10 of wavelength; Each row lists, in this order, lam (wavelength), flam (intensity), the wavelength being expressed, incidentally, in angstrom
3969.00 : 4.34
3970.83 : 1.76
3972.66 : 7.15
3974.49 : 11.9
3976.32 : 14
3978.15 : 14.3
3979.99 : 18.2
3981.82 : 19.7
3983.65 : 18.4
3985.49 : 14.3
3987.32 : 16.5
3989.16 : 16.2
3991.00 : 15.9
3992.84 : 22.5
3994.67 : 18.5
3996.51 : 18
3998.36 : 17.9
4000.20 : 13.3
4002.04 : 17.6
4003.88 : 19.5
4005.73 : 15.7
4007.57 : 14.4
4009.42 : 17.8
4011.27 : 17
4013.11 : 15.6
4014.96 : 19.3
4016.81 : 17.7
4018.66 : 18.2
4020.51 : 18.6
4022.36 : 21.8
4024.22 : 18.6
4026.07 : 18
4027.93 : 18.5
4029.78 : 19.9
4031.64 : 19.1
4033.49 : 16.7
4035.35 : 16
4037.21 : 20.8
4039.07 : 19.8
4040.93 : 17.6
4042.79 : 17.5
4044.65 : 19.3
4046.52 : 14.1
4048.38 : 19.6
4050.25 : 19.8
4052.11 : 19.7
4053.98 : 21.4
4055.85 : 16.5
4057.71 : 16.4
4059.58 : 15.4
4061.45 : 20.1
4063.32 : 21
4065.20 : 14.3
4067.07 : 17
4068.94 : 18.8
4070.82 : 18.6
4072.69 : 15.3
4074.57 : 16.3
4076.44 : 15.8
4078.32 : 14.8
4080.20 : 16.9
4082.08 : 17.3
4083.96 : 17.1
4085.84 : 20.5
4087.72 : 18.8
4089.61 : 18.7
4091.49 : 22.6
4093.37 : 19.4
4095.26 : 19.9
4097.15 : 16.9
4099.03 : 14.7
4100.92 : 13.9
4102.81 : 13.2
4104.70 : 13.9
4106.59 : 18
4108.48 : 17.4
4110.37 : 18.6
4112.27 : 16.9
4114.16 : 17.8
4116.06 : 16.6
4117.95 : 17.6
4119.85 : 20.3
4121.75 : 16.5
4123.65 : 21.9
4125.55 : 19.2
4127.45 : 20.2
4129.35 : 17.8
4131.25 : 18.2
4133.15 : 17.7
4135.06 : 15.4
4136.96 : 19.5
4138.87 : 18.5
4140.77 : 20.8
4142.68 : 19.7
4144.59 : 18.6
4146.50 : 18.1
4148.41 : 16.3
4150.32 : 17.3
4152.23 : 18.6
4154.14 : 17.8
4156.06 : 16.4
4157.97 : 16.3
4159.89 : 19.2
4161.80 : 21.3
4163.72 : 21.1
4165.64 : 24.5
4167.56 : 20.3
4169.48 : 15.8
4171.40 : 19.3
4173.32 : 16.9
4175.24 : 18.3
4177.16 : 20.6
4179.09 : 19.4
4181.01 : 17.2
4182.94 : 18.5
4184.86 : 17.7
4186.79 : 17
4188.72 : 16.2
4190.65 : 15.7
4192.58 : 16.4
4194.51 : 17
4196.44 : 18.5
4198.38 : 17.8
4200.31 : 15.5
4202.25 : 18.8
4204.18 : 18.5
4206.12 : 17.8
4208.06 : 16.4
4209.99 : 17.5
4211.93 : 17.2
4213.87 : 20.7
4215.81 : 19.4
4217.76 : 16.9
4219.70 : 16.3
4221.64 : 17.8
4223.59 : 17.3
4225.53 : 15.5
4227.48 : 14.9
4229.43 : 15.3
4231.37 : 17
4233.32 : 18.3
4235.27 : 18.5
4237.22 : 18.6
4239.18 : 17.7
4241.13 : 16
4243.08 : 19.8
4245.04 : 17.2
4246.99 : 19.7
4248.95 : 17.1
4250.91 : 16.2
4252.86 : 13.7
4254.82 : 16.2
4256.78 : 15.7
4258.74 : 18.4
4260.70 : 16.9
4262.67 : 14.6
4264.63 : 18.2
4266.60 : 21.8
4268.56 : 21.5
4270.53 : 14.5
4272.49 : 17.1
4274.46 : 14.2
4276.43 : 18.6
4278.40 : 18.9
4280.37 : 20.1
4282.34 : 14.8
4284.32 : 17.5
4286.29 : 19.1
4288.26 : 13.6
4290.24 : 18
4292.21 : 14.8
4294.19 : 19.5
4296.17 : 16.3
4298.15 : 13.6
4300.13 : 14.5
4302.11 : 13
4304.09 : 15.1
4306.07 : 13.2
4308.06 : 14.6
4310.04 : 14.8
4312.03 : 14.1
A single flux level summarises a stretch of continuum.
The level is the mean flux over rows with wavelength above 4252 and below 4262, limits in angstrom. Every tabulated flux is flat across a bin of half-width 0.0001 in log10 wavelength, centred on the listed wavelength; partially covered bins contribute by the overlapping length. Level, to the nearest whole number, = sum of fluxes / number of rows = 16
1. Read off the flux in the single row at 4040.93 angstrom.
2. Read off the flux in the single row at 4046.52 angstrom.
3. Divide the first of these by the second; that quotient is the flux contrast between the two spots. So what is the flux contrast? 1.25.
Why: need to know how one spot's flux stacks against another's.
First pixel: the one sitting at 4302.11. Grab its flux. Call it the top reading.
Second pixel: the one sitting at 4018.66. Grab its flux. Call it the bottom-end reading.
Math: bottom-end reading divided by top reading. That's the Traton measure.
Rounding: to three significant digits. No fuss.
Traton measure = 1.40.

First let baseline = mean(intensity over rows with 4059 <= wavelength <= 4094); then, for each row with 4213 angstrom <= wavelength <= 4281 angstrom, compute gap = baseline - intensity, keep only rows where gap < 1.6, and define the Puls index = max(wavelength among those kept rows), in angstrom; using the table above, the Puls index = 4280.37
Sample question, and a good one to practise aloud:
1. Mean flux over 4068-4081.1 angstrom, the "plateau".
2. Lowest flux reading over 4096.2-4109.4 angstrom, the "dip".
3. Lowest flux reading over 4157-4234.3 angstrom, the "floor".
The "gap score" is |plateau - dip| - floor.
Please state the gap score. -11.5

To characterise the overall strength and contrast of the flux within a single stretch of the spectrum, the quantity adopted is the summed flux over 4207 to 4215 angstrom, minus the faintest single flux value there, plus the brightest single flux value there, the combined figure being 76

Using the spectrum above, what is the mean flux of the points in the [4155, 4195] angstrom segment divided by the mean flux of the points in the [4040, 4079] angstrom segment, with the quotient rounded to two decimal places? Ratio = 1.04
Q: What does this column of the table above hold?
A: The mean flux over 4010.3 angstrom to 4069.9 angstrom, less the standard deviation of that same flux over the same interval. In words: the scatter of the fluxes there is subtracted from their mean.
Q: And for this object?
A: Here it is 16.3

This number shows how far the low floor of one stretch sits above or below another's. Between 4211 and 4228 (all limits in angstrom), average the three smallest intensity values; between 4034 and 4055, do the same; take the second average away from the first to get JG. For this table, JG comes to -0.30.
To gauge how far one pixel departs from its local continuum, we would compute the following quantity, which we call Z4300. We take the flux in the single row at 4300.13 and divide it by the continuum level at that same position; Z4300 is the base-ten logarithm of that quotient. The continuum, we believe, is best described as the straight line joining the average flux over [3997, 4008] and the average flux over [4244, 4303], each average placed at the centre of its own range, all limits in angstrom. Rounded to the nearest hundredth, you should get -0.07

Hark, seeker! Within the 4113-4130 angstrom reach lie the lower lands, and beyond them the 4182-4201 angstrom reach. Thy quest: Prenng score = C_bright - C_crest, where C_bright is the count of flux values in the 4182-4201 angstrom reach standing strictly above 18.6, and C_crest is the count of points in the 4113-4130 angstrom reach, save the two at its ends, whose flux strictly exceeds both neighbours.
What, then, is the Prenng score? -3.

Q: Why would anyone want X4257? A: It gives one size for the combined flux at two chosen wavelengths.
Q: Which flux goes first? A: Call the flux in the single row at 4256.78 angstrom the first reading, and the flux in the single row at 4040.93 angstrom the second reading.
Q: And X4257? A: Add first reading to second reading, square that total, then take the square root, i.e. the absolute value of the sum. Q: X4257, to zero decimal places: 33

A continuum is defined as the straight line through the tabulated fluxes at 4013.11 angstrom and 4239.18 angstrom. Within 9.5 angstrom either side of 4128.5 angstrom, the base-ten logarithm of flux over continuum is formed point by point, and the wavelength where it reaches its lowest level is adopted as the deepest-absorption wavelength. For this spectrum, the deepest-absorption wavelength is 4135.06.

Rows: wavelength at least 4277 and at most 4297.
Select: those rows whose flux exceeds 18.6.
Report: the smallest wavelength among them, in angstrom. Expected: 4278.40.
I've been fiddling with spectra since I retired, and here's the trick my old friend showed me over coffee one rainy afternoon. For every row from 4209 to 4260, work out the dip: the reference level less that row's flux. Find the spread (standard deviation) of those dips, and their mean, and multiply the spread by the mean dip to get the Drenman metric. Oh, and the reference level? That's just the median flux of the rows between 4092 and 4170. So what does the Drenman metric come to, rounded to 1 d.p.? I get 1.2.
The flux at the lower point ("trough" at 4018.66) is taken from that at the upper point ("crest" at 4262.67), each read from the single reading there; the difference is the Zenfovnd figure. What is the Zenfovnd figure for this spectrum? -3.6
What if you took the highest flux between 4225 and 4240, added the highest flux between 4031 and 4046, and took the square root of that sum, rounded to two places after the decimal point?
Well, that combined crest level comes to 6.28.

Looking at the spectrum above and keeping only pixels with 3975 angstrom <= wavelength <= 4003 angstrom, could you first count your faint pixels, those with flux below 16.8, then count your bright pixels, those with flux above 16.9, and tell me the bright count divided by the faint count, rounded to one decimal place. 1.1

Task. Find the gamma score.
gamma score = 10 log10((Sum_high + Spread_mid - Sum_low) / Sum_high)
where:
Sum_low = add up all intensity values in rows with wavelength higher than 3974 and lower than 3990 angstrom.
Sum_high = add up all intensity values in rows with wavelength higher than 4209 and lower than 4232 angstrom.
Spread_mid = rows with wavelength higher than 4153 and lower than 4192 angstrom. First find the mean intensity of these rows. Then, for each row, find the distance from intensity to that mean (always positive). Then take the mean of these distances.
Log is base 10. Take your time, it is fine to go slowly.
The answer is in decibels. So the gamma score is -5.1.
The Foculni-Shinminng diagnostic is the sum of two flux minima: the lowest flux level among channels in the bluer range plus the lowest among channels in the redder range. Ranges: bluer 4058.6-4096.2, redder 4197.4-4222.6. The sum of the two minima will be 29.8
